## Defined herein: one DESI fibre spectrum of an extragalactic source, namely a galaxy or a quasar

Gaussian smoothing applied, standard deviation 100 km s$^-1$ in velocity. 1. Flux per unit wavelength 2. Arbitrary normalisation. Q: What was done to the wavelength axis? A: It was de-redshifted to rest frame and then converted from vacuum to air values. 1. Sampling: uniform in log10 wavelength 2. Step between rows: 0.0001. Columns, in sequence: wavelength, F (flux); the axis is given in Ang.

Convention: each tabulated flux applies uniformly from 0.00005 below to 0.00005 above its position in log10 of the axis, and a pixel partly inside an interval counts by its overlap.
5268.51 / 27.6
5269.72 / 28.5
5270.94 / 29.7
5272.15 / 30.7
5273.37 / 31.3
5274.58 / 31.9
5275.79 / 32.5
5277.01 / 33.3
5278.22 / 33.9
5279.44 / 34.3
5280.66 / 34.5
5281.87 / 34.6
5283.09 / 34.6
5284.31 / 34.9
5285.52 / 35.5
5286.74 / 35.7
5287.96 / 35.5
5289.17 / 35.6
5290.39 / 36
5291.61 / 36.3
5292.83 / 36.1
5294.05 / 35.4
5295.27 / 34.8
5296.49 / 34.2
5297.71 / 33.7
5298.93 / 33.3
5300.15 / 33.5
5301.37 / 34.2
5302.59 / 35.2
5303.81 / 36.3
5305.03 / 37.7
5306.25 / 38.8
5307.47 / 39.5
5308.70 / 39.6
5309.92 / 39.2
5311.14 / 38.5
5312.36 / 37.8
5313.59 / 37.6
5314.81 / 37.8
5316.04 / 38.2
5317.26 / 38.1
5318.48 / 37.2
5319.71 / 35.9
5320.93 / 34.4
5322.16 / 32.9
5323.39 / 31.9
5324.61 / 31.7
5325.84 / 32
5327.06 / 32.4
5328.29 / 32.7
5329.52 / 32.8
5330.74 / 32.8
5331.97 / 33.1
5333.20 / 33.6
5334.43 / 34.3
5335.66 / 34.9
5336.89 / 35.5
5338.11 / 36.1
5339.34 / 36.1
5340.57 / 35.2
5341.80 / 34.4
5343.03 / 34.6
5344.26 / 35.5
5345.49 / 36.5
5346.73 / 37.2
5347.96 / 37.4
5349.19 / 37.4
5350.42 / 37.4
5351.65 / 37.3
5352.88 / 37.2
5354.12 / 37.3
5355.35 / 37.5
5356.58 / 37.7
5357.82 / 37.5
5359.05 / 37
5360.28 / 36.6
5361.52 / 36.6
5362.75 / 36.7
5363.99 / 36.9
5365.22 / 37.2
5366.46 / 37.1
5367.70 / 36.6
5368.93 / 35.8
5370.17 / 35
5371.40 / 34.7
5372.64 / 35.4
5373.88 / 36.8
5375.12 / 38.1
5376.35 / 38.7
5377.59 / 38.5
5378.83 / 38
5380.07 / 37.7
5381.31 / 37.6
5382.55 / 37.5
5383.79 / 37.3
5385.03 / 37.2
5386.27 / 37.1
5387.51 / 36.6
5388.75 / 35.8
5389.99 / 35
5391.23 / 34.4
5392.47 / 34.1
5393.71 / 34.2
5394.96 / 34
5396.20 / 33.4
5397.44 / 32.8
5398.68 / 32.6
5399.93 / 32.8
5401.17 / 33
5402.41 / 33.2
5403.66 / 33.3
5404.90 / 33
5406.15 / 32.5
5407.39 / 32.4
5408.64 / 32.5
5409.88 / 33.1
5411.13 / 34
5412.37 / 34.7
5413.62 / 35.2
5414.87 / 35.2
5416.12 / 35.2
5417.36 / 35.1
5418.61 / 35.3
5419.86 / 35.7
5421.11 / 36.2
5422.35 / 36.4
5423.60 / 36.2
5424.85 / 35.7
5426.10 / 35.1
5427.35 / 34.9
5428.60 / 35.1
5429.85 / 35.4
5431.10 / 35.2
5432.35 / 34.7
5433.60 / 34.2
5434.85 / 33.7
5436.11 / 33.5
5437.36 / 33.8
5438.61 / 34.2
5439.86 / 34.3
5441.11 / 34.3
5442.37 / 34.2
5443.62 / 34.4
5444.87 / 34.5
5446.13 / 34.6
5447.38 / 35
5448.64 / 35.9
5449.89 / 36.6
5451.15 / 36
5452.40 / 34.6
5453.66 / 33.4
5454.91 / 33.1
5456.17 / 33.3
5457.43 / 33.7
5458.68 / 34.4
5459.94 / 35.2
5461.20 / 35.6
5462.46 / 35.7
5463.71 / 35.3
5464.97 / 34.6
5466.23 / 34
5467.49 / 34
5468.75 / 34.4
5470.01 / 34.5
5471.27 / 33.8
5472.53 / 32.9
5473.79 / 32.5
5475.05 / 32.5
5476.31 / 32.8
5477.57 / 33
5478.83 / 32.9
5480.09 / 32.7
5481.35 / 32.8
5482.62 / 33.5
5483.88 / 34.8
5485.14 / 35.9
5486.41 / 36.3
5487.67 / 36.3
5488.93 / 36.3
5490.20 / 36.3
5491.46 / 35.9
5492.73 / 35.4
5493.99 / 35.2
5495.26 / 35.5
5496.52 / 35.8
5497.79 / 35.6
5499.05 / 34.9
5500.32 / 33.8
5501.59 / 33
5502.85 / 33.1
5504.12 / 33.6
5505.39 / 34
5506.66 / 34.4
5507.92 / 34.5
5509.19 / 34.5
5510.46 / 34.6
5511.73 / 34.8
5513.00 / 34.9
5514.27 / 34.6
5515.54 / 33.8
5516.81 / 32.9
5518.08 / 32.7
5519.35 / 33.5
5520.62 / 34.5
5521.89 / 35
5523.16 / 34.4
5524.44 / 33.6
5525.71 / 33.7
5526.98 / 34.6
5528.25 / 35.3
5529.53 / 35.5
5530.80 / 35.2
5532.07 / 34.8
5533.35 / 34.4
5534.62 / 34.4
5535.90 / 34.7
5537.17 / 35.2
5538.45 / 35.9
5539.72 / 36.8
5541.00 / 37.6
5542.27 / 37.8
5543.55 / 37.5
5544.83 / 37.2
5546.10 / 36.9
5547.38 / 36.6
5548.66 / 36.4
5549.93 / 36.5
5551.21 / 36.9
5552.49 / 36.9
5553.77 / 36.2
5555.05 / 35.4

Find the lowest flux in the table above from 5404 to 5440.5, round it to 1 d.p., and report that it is 32.4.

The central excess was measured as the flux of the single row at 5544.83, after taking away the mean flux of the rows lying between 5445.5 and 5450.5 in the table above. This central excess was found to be 1.7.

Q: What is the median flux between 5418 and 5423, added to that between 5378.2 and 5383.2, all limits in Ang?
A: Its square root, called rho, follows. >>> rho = 8.58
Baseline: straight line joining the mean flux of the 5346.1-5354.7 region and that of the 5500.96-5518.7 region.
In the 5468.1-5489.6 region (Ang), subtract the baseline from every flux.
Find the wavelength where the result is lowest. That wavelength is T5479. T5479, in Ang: 5473.79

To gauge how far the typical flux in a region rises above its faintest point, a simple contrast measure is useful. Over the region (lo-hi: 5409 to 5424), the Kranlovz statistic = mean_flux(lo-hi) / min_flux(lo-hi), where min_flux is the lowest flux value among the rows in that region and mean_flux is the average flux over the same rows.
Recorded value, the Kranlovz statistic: 1.06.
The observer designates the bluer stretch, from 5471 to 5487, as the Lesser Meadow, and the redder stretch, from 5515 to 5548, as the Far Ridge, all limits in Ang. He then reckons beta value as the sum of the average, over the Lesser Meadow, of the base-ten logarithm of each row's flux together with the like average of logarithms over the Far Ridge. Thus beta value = 3.07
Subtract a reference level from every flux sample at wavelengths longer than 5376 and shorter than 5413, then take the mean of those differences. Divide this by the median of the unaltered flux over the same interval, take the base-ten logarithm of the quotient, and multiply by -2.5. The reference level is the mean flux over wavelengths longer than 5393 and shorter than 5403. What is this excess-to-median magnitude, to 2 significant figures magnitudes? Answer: 3.3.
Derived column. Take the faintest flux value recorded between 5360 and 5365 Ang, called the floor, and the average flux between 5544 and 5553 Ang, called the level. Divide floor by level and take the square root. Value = 1.00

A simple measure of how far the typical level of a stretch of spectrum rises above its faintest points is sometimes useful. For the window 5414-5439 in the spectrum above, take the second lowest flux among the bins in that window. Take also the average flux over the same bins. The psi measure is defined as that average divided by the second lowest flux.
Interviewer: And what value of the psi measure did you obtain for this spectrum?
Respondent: 1.04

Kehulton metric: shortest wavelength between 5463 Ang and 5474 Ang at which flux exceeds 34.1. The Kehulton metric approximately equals 5463.71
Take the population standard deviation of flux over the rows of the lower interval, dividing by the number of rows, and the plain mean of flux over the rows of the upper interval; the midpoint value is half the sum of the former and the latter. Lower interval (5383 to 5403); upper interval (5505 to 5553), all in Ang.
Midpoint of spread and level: 18.42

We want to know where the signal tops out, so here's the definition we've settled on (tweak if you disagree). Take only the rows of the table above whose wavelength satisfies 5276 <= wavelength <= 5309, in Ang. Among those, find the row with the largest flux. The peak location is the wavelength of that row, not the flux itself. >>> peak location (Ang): 5308.70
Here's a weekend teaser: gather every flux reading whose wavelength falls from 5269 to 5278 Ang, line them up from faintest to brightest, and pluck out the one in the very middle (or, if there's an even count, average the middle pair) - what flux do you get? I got 31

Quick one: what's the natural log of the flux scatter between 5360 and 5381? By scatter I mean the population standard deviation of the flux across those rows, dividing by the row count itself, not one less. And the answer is 0.12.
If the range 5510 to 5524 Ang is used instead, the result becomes -0.26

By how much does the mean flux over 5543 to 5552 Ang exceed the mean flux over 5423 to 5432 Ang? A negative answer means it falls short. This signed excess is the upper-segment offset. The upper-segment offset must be 1.5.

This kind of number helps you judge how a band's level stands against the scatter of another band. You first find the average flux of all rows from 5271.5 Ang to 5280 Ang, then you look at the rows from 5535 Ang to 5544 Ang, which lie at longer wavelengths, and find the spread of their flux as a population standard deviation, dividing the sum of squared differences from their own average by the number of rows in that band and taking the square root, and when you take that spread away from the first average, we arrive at 31.4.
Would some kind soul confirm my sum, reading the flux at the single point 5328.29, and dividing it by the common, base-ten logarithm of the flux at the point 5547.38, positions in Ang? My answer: 20.9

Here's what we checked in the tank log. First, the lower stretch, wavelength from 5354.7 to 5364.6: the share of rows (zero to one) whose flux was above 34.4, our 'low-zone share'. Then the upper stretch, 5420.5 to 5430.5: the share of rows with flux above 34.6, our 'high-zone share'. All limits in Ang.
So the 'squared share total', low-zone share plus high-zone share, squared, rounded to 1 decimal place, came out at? 4.0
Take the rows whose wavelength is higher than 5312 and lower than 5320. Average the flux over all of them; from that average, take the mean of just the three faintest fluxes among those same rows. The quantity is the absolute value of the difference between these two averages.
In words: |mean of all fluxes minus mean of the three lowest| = 0.6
